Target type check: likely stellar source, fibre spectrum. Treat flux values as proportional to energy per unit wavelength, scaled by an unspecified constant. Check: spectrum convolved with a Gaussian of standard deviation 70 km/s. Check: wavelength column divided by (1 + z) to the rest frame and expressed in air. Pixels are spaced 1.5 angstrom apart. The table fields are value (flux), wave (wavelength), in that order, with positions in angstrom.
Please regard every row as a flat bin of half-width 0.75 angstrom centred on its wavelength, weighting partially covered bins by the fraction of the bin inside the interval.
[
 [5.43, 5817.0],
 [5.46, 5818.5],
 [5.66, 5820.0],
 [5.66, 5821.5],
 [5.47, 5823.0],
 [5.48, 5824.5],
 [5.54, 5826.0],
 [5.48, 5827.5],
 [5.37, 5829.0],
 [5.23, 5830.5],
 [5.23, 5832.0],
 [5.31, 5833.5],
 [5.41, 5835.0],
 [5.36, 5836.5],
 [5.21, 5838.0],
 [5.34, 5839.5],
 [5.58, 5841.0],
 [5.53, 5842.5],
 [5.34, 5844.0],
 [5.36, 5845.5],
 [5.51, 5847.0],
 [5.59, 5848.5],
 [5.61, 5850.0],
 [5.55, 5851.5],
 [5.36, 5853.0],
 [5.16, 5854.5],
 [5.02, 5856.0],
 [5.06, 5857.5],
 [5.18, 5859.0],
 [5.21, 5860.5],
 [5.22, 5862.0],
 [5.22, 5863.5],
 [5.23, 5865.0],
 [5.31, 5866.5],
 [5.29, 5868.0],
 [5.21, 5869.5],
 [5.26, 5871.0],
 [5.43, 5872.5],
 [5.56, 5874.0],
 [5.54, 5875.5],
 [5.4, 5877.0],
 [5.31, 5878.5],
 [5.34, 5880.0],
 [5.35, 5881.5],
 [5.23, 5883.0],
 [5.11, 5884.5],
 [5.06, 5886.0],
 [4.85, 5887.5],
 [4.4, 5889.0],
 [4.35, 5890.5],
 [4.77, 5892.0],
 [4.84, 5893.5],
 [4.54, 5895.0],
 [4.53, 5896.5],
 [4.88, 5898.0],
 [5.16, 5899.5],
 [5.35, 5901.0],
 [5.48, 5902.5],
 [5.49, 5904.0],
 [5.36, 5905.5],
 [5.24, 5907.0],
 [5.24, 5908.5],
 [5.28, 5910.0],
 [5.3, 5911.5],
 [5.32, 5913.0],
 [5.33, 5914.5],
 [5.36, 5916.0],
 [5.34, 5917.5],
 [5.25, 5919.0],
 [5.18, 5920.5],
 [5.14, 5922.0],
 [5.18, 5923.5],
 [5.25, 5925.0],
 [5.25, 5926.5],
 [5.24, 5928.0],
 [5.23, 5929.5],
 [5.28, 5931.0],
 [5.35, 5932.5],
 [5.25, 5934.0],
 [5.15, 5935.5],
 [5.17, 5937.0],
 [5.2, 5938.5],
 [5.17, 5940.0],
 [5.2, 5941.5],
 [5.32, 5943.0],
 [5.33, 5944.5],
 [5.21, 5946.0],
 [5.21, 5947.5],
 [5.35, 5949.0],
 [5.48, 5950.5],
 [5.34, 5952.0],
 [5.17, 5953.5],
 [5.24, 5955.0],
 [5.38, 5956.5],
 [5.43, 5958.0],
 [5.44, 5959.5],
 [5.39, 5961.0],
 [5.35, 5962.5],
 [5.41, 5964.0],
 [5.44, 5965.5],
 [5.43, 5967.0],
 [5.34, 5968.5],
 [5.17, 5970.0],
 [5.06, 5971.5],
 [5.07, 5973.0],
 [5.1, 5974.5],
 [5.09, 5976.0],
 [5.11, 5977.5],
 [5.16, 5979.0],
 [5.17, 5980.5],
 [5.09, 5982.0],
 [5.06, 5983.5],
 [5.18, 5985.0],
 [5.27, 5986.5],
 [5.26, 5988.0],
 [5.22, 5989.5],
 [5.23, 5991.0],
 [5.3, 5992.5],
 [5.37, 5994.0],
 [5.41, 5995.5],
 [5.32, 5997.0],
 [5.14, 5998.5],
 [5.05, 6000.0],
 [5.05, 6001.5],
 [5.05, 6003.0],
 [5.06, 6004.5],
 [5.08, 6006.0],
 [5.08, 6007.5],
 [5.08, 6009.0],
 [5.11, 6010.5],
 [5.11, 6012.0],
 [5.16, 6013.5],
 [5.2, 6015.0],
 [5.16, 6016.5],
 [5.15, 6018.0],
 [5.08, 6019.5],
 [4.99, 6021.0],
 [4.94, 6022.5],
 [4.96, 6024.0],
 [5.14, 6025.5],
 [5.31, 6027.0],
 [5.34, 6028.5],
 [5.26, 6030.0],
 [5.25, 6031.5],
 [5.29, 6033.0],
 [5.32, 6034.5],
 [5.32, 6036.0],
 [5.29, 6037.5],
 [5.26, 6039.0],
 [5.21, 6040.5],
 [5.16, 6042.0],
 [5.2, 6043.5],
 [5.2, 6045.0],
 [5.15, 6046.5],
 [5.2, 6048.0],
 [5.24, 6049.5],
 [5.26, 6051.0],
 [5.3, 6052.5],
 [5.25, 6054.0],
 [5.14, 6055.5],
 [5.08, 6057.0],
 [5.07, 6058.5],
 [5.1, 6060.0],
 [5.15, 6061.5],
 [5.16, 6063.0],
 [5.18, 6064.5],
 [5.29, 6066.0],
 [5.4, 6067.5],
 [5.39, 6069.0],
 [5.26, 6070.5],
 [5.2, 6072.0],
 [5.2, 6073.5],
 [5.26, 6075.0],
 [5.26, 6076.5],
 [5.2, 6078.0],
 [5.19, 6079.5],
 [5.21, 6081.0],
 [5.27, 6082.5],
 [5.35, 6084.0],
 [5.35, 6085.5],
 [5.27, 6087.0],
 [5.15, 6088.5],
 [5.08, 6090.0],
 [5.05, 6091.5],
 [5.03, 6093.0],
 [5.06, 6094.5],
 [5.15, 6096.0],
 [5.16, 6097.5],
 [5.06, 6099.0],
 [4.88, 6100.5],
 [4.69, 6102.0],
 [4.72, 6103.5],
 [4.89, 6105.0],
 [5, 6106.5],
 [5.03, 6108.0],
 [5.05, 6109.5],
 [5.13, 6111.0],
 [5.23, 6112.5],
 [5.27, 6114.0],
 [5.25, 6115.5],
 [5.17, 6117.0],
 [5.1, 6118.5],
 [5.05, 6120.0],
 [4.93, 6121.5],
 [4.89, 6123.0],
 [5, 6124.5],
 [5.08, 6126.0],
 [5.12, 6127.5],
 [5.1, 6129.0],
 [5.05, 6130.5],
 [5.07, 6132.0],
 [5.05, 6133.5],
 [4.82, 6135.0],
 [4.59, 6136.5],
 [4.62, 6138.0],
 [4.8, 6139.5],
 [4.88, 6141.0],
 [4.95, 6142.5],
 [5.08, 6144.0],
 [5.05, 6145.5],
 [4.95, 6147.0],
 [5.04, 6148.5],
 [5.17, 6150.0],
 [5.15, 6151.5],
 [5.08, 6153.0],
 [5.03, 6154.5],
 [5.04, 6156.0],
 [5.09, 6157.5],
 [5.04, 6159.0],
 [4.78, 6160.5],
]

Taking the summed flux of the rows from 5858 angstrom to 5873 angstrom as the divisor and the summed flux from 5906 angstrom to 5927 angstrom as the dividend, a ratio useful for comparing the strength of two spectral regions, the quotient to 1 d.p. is 1.4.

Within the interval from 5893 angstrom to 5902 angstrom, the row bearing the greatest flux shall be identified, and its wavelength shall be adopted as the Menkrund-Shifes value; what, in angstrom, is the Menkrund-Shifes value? 5901.0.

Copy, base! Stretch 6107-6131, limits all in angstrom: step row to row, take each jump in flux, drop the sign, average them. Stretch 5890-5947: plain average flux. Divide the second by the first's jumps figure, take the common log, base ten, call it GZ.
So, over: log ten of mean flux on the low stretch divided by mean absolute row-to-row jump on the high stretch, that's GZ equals 1.93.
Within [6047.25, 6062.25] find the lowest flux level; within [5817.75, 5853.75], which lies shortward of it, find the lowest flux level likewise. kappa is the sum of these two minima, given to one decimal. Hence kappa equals 10.3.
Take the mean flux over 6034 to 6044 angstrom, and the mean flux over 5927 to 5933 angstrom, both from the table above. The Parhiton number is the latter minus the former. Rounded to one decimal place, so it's 0.0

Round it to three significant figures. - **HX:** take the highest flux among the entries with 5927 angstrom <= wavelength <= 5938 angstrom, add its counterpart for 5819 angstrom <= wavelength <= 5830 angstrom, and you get 11.0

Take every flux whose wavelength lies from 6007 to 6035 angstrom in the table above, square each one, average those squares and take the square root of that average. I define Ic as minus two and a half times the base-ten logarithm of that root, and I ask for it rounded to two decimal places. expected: -1.78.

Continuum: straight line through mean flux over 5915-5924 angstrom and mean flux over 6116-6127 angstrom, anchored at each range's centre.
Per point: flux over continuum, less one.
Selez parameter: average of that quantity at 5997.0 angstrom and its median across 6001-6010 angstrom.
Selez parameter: 0.01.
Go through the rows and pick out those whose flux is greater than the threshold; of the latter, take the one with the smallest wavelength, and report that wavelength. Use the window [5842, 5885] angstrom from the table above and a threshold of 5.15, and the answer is 5842.5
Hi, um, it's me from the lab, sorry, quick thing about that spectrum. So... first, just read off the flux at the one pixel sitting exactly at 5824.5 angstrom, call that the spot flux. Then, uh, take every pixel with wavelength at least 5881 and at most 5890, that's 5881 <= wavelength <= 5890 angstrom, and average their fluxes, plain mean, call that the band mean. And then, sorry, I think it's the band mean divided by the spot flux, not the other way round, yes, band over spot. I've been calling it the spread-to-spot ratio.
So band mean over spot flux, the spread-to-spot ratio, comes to 0.91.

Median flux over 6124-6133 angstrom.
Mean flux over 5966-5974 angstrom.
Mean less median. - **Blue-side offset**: 0.14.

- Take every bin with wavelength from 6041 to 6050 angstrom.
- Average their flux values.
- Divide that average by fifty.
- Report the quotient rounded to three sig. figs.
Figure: 0.104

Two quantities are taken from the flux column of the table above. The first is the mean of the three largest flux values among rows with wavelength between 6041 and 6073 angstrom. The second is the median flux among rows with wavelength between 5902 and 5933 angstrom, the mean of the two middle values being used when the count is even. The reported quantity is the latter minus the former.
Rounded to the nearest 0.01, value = -0.08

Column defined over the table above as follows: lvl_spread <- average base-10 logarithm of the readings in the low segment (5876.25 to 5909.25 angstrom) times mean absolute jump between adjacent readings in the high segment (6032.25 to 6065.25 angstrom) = 0.026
